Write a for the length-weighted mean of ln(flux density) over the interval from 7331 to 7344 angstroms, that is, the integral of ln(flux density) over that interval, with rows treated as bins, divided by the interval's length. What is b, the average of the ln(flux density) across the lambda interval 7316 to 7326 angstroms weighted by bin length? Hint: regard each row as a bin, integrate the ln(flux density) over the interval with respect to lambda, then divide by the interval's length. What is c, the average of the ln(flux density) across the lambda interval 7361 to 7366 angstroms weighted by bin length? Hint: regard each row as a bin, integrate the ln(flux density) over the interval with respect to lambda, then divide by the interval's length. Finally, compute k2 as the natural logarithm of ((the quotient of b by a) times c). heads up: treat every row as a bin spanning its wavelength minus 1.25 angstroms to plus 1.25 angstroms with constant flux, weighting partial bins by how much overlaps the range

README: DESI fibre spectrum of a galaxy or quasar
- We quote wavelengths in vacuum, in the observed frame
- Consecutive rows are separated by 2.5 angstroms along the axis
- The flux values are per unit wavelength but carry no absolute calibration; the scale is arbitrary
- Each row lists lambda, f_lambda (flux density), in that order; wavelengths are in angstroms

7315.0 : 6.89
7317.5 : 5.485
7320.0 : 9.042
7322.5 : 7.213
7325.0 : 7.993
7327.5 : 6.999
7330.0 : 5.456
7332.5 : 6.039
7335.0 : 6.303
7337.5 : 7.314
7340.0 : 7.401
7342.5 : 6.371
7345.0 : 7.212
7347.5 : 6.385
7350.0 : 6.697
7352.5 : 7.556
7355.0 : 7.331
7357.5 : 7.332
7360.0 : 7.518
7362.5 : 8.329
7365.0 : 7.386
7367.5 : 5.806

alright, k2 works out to 0.77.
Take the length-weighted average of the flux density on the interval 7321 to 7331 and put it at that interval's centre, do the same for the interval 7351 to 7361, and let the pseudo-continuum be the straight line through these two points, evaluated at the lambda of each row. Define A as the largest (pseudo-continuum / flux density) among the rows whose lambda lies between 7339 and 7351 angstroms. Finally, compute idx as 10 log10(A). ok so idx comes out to 0.6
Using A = 1.14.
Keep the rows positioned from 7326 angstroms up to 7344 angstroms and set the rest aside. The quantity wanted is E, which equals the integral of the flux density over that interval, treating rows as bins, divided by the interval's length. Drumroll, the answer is 6.6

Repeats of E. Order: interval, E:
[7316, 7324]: 7.3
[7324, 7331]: 6.8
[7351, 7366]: 7.6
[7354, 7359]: 7.3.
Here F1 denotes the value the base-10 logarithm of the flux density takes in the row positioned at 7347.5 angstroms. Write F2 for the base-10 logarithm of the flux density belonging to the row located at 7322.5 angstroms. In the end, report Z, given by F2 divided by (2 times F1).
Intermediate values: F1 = 0.805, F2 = 0.858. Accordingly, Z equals 0.533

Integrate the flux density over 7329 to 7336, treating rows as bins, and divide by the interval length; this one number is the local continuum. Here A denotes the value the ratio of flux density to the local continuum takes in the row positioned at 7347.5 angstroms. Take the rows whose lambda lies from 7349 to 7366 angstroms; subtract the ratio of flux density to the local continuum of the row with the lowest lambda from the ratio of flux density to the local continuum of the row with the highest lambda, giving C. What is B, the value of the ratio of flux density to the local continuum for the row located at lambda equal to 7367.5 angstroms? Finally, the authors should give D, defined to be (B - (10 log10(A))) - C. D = 0.5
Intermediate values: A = 1.1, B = 0.98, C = 0.12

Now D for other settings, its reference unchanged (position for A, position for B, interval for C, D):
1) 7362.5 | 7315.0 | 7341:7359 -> -0.5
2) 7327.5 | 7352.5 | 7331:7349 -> 0.5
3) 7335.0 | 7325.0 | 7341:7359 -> 0.9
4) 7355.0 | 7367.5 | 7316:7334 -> 0.0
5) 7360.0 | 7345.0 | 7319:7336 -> 0.7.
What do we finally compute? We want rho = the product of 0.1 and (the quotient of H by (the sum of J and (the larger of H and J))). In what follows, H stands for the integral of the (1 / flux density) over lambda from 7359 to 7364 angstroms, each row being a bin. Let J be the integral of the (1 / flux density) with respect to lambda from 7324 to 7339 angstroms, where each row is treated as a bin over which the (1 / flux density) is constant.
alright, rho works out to 0.01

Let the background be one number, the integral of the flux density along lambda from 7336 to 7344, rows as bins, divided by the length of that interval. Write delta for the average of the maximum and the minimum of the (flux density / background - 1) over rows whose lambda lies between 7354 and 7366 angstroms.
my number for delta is 0.12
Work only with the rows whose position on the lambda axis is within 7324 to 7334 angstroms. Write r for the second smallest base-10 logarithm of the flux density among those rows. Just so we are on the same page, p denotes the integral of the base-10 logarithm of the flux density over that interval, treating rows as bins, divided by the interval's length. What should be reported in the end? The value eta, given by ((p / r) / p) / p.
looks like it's 1.57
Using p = 0.81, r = 0.78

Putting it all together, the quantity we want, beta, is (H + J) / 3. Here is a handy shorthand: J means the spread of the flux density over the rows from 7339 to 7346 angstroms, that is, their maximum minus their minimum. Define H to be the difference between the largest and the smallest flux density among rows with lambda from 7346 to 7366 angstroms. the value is 0.99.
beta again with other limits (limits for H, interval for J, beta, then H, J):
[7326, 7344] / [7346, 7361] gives 1.04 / 1.9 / 1.17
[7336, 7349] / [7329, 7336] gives 0.63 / 1.0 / 0.85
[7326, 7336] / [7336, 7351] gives 0.86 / 1.5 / 1.03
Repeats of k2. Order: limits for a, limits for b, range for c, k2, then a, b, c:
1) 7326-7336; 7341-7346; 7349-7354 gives 0.72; 1.83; 1.92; 1.97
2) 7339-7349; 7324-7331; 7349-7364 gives 0.69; 1.92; 1.91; 2.01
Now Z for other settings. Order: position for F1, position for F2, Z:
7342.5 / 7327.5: 0.525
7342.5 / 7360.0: 0.545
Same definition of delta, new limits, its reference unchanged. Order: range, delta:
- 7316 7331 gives 0.03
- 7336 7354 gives -0.01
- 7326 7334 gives -0.11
